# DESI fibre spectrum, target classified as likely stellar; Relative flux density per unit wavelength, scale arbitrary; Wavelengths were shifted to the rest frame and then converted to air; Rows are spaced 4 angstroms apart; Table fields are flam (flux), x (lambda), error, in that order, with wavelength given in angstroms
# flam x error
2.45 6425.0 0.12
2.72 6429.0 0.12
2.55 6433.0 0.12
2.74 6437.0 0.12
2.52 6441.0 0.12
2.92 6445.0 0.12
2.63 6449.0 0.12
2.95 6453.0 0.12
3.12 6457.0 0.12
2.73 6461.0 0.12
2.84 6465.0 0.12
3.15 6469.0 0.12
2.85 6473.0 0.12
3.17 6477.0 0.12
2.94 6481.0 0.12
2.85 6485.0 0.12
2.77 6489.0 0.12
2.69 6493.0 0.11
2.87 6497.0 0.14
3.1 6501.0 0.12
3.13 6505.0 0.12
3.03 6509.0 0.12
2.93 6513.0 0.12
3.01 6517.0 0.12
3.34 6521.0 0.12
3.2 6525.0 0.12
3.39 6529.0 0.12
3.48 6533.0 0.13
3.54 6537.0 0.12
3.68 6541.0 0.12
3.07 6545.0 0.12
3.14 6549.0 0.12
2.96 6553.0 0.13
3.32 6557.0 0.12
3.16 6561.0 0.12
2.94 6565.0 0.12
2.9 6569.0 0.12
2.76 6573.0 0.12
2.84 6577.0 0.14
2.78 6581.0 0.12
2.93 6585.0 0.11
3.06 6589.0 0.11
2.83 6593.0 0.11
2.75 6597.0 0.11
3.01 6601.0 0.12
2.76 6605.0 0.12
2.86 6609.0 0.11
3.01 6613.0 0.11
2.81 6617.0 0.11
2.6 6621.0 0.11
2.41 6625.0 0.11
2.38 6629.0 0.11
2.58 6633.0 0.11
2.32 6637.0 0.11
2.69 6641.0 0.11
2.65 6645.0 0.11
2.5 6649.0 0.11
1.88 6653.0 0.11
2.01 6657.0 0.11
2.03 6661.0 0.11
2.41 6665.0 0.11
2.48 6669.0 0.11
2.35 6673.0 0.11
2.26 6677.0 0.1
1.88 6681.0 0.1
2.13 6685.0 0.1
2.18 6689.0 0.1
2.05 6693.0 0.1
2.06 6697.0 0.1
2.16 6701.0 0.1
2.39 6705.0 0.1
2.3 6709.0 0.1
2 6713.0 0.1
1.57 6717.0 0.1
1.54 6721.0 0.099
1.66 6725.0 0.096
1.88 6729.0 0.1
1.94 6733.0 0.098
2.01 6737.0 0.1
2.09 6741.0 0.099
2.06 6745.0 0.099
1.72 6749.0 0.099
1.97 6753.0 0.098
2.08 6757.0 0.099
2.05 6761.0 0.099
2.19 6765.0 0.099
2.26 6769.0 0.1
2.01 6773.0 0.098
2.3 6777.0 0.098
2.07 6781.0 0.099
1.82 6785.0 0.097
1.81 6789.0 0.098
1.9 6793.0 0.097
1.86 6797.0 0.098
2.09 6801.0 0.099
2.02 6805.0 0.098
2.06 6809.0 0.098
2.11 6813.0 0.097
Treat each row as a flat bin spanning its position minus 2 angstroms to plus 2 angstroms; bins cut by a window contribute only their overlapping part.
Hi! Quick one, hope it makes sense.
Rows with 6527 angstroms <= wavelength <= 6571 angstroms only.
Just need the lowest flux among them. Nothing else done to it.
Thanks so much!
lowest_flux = 2.9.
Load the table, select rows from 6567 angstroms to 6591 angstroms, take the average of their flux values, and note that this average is 2.88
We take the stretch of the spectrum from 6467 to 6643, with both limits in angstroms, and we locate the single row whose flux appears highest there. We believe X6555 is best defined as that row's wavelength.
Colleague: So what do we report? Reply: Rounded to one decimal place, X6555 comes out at 6541.0 angstroms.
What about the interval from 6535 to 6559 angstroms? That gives 6541.0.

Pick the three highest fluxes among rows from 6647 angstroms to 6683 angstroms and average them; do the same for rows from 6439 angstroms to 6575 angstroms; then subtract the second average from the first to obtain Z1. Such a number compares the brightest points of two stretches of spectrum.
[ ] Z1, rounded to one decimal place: -1.1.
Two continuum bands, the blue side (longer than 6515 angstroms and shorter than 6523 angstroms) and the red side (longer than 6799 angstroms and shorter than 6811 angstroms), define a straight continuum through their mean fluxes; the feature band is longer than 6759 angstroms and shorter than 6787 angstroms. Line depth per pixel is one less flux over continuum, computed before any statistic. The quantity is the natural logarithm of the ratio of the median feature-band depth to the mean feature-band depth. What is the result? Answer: -0.01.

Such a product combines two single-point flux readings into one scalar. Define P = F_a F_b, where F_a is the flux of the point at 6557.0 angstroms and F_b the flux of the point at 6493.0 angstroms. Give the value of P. 8.9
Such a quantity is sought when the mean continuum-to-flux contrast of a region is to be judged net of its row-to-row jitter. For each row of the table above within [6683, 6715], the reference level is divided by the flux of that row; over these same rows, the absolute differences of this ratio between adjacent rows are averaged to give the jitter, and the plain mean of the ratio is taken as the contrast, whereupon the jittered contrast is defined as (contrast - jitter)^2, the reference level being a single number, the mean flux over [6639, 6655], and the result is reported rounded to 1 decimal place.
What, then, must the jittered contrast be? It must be 1.1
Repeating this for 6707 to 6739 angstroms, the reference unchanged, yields 1.4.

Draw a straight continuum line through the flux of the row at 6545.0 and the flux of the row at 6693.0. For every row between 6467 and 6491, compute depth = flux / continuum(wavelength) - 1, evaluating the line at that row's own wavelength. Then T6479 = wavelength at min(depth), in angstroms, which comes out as 6473.0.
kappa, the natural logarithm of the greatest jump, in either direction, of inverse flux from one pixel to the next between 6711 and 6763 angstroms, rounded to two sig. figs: -2.0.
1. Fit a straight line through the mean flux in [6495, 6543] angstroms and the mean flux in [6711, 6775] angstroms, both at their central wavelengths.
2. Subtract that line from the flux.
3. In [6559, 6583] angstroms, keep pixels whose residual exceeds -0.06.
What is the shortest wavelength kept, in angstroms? 6561.0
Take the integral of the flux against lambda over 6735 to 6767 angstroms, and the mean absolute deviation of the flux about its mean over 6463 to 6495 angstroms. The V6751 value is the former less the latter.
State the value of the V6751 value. 65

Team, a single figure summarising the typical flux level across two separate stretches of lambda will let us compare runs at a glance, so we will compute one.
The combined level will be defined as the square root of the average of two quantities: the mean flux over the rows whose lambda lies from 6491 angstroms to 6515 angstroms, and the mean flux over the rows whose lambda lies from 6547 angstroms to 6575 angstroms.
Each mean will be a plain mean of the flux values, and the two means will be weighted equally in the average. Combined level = 1.73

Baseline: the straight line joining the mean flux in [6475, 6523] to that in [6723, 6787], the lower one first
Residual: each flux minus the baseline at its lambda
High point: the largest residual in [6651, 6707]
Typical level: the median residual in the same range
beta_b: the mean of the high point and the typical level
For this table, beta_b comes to 0.04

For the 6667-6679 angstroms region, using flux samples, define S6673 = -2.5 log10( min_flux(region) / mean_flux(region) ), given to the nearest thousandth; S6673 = 0.049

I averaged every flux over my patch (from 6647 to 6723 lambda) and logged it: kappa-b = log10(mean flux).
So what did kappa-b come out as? 0.33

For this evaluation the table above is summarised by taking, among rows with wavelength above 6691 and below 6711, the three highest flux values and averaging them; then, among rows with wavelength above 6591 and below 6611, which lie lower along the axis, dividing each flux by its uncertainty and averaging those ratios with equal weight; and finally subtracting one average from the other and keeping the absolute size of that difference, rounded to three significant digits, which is 22.7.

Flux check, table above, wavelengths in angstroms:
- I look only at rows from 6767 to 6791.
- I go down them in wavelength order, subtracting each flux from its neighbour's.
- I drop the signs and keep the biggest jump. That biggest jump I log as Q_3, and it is 0.3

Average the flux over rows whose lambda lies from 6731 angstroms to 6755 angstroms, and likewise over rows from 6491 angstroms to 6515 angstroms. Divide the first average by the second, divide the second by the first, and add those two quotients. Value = 2.17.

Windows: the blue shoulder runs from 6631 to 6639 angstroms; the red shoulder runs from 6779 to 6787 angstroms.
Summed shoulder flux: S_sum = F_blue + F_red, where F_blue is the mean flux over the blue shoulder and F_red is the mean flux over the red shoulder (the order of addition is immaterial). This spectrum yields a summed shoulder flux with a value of 4.4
